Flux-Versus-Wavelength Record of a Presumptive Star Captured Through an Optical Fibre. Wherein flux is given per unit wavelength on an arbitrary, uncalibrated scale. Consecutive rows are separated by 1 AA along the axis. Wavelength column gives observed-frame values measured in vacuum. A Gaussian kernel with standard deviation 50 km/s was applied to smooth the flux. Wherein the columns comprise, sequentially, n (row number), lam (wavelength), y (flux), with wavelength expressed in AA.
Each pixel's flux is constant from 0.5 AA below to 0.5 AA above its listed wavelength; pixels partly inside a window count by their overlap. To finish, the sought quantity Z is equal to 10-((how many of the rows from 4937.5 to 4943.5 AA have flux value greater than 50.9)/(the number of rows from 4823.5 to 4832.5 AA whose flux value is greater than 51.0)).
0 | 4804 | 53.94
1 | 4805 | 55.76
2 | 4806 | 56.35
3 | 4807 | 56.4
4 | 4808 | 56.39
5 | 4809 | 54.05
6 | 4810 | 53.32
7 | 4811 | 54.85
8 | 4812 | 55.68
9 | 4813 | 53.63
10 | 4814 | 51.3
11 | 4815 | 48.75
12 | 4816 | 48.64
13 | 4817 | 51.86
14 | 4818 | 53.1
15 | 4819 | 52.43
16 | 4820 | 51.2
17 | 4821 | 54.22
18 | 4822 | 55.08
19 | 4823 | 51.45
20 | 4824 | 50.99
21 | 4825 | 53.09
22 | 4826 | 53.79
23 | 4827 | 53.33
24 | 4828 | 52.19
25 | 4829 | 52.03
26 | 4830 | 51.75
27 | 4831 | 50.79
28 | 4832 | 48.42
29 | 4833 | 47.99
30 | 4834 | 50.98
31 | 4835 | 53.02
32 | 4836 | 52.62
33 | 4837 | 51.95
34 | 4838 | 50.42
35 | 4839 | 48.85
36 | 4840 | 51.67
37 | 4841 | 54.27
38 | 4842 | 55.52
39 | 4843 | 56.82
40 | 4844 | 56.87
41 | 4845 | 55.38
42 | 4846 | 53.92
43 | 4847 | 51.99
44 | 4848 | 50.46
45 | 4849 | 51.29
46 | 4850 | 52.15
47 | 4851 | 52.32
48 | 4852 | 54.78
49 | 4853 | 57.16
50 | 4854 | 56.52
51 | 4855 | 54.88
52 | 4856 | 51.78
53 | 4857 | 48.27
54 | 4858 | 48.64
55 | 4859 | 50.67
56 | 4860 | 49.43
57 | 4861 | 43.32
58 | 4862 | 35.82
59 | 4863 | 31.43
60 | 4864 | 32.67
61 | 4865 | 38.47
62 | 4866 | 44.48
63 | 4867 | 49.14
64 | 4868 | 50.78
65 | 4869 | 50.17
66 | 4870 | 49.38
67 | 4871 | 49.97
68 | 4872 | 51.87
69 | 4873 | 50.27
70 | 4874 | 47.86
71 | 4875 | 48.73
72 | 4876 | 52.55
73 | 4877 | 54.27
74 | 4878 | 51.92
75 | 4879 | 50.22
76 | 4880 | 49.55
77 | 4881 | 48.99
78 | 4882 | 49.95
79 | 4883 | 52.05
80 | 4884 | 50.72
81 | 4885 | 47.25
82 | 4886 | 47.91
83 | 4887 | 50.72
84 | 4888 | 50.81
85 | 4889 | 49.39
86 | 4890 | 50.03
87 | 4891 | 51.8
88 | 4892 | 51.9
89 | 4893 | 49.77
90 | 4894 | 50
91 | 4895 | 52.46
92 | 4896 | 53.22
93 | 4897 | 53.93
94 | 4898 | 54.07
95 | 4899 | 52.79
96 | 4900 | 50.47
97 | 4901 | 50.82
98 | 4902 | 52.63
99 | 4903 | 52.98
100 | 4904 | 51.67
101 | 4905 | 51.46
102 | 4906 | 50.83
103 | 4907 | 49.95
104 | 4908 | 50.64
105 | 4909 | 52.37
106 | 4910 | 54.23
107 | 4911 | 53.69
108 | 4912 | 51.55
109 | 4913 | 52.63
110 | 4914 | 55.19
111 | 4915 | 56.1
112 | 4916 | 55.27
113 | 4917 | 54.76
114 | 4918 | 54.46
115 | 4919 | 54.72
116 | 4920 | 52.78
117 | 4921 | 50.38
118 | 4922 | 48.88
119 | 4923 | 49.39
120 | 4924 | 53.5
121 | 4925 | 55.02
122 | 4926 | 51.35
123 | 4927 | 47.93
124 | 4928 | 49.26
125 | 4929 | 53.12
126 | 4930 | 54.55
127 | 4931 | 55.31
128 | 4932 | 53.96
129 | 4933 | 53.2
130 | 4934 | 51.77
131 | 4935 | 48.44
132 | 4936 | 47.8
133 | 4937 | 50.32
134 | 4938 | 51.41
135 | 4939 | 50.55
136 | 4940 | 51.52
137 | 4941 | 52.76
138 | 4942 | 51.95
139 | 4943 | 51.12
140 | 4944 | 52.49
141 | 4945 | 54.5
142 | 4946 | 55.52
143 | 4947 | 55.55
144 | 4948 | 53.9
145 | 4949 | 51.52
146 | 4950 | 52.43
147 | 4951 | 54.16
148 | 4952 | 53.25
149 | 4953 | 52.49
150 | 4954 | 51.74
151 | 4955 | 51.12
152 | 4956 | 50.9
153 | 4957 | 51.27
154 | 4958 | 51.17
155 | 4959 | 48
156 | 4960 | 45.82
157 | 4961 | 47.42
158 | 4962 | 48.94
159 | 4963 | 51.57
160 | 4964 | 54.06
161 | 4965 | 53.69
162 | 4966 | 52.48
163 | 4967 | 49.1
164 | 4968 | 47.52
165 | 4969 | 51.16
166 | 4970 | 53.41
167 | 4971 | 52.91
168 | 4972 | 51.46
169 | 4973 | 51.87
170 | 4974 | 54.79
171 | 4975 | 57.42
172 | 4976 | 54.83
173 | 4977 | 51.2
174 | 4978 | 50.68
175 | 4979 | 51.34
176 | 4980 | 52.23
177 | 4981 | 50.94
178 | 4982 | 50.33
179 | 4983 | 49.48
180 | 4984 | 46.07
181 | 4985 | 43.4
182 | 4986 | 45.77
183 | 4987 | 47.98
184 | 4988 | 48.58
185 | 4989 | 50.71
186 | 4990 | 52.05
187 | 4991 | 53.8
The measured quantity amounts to 9.2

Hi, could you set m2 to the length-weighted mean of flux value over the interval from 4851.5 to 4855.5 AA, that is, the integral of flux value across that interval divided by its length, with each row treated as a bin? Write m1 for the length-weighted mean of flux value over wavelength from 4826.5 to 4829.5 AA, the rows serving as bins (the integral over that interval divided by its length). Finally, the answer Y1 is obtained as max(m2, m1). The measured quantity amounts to 55.8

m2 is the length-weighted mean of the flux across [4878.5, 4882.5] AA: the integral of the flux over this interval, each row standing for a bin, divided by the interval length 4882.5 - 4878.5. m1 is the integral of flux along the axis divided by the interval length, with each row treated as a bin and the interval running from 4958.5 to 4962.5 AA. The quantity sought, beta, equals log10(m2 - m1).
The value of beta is 0.33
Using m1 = 47.5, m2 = 49.7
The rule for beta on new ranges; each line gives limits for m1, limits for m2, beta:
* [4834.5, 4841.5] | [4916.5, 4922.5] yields -0.08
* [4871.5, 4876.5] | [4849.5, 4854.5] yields 0.64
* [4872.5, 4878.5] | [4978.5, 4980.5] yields -0.07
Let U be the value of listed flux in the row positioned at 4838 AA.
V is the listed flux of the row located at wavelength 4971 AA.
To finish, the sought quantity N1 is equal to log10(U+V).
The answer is 2.01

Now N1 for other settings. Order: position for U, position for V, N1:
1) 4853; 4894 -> 2.03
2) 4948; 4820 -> 2.02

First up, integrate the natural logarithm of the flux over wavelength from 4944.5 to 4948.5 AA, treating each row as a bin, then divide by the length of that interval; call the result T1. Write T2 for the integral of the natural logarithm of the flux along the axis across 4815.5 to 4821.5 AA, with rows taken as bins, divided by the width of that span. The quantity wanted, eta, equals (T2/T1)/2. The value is 0.493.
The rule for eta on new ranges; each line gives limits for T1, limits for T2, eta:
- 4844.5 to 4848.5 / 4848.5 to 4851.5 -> 0.498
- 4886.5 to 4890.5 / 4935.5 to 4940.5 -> 0.500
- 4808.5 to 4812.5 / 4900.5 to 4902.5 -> 0.494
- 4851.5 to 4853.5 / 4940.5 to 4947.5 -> 0.494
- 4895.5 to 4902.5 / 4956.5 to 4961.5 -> 0.490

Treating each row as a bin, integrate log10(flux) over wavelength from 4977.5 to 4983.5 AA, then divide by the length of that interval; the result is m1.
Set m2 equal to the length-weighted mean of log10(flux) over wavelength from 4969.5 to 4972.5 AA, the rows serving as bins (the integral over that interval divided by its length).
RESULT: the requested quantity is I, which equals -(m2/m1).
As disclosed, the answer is -1.009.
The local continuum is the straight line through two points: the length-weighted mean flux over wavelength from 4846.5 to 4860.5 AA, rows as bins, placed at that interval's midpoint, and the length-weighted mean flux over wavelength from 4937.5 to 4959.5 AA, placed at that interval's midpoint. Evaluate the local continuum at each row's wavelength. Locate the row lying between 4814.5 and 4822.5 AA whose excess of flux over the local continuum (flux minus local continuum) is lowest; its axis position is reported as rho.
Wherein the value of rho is 4816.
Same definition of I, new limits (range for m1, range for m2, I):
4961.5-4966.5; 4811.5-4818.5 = -0.998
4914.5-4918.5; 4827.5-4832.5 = -0.981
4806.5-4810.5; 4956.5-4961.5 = -0.969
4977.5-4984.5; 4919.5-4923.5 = -1.001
